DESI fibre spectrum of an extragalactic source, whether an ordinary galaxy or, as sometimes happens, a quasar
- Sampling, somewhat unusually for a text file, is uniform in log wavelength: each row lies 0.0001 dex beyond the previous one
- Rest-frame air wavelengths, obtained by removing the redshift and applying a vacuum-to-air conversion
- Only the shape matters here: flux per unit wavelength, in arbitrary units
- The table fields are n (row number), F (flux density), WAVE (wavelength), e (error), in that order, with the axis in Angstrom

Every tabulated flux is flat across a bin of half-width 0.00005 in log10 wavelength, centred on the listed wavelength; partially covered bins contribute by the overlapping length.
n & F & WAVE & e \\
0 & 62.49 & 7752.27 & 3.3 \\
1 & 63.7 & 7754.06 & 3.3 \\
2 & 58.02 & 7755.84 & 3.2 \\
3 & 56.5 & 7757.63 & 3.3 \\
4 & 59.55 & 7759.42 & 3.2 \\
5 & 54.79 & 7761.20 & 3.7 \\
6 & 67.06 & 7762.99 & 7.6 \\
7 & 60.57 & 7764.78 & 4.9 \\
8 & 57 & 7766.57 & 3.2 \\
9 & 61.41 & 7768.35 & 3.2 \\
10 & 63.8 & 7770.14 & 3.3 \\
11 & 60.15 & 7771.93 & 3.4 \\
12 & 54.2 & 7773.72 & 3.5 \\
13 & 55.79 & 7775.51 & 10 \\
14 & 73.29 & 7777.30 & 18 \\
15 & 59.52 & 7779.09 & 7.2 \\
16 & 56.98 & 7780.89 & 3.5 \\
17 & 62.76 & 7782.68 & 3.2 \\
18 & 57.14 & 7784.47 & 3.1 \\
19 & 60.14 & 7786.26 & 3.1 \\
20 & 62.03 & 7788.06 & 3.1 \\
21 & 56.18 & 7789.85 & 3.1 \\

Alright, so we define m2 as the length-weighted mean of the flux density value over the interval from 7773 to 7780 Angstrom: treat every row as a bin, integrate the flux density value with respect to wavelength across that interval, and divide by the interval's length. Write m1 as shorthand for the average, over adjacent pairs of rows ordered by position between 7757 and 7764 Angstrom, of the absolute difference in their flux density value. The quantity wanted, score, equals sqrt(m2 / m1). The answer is 3.01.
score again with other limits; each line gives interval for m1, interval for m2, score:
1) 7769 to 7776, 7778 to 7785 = 4.00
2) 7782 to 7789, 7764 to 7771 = 4.16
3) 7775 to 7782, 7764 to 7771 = 2.32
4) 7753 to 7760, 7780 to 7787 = 4.17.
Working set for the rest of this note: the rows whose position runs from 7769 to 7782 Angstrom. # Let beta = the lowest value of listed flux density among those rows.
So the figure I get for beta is 54.2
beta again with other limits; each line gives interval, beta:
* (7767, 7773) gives 60.15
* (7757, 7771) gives 54.79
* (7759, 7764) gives 54.79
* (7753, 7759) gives 56.5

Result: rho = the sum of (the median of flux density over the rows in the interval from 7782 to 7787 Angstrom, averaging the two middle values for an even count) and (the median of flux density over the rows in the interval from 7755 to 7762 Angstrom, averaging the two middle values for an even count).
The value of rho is 117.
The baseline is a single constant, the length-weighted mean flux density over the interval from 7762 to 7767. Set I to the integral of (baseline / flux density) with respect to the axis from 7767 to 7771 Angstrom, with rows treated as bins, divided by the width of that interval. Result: 1.00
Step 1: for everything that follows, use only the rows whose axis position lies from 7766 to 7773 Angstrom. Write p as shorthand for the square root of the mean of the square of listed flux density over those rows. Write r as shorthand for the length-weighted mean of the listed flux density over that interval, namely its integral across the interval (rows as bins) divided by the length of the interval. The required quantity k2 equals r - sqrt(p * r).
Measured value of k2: 0.01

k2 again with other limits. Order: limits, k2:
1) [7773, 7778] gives -0.42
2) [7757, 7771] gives -0.02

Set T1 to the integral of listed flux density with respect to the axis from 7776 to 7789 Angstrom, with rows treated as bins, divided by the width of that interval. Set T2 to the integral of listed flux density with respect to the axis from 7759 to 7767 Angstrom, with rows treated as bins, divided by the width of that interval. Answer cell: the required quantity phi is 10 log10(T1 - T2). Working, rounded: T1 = 61.5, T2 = 60.0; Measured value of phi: 2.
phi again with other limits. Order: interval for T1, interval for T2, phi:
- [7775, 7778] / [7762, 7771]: 5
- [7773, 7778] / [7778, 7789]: 0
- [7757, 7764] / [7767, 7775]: -18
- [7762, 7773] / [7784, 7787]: 4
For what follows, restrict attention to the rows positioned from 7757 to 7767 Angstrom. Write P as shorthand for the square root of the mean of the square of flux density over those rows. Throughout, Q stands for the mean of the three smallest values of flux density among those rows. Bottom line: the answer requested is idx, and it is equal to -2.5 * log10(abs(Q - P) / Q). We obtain 3.08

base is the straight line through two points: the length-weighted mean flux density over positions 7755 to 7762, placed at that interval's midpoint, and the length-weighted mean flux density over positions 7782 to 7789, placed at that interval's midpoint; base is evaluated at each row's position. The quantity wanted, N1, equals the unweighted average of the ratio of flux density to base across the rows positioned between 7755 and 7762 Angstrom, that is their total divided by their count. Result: 1.00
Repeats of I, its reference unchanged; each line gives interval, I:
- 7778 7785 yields 1.04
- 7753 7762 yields 1.06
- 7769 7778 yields 1.02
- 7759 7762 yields 1.09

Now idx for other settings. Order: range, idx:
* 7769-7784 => 2.53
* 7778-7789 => 3.70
